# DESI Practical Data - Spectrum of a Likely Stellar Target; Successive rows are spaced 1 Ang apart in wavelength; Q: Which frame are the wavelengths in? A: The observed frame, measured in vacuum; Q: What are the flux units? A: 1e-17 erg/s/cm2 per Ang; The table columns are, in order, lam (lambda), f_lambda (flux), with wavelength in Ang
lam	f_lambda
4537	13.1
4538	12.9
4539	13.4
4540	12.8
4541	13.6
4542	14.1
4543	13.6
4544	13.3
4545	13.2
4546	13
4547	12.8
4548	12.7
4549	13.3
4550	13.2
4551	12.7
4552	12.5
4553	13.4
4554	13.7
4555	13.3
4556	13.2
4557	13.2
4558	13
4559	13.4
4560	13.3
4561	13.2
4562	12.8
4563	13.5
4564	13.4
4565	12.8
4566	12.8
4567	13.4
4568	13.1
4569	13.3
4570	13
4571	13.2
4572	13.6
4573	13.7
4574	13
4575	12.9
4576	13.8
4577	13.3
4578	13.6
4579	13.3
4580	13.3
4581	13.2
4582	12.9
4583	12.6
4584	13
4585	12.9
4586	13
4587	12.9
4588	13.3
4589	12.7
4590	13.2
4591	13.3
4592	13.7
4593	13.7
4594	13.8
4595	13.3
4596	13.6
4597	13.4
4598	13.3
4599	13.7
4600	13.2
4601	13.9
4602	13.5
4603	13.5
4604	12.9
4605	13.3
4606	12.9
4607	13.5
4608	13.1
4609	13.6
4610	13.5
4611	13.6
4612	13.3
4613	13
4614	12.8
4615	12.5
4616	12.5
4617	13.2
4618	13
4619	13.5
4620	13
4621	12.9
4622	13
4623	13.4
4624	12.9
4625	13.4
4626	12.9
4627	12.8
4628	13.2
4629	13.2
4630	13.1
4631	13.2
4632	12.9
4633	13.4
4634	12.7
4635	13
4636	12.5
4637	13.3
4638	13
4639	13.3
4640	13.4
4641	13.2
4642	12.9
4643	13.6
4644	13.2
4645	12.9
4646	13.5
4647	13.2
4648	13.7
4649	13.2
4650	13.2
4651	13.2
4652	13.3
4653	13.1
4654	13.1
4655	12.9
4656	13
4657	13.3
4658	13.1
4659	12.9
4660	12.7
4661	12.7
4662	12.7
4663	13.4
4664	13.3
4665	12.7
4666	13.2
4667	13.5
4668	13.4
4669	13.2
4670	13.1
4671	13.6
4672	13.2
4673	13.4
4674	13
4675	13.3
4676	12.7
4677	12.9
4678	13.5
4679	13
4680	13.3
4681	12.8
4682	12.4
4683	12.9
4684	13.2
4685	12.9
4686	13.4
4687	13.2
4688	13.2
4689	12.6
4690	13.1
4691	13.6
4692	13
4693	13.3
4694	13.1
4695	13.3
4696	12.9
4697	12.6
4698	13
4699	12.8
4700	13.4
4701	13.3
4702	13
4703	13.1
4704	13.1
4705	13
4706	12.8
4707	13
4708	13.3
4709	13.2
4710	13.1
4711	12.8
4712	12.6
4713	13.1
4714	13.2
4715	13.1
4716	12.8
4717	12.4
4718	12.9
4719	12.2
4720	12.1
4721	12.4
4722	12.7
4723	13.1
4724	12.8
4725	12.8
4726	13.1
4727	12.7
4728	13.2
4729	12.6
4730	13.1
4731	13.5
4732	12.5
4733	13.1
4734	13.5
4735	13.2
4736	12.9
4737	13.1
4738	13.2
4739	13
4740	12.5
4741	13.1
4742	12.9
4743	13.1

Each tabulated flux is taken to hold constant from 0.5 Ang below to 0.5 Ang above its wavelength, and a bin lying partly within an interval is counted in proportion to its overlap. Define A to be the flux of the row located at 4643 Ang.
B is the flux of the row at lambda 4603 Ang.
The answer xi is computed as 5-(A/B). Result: 3.993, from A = 13.6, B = 13.5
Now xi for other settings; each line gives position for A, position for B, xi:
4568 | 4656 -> 3.992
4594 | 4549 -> 3.962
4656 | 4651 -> 4.015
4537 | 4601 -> 4.058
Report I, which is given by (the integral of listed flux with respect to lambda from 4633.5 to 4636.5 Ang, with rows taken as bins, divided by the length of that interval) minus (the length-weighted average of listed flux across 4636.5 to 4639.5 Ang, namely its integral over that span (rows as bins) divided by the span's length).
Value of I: -0.47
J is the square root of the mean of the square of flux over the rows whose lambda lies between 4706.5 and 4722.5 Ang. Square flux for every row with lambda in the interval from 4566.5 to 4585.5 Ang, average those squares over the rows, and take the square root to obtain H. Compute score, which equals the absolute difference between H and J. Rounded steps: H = 13.2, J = 12.8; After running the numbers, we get 0.41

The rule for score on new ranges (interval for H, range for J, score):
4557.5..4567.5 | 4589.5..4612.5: 0.27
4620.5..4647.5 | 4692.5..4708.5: 0.05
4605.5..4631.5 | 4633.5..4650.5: 0.05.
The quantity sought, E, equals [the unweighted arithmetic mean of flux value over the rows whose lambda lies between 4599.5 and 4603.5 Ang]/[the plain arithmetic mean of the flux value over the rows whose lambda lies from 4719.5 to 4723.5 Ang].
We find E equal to 1.08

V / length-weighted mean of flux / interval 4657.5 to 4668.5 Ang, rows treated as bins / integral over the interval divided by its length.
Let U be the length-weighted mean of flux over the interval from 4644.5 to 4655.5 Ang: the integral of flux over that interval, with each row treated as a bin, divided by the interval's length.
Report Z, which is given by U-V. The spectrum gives 0.15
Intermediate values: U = 13.2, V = 13.05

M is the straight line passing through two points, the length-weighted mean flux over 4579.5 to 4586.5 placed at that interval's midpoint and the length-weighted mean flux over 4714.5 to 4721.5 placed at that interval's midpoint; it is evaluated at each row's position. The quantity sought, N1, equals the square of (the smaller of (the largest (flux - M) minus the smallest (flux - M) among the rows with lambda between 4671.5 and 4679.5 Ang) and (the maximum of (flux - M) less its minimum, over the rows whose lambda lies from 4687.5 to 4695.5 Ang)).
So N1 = 0.650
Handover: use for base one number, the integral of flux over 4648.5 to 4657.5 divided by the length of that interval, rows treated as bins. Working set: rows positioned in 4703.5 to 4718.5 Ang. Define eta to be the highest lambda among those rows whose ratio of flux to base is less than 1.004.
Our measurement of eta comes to 4718 Ang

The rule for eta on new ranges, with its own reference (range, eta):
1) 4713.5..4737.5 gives 4737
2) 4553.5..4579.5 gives 4575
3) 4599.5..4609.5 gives 4608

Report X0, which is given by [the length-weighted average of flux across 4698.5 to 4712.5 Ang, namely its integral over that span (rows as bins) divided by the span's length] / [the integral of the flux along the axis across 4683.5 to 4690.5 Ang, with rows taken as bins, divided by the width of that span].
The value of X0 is 1.00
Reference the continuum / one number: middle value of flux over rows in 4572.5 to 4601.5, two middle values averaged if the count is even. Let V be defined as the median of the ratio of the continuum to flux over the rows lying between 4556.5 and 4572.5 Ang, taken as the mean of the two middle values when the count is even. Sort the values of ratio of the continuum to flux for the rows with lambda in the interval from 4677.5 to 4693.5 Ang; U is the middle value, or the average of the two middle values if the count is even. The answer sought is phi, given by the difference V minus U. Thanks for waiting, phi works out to -0.004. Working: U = 1.01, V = 1.01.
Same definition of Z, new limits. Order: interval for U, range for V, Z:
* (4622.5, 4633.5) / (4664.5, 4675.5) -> -0.11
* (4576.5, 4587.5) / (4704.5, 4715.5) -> 0.07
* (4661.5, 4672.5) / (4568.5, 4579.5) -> -0.13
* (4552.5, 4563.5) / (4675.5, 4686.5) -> 0.27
